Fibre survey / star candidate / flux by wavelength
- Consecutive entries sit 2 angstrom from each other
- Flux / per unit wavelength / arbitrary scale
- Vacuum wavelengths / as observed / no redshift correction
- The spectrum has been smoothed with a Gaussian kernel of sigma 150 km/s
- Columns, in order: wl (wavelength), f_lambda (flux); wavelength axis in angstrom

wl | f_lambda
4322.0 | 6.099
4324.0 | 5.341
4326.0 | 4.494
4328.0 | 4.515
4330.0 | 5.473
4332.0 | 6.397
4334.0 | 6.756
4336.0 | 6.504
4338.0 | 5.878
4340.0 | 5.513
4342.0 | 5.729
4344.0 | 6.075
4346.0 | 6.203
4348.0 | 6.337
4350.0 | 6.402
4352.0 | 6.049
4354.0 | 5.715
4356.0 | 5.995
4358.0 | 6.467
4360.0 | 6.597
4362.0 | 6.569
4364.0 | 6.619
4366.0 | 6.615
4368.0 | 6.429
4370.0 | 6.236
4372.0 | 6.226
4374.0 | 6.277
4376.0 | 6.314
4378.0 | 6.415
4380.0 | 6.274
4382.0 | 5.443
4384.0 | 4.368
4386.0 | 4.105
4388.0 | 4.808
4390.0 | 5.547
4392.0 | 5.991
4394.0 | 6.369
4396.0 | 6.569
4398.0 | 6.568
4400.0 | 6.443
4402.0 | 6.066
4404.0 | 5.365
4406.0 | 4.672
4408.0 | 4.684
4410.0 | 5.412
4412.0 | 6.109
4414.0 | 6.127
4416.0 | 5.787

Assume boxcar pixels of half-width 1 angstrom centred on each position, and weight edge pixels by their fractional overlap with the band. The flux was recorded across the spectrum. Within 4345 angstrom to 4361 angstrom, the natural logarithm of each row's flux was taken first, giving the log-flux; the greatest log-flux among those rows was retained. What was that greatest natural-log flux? 1.89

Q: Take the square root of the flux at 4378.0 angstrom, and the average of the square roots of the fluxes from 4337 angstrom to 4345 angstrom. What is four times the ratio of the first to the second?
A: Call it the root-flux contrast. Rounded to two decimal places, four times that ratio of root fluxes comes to 4.21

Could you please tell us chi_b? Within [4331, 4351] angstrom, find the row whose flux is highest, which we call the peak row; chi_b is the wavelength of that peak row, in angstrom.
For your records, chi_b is 4334.0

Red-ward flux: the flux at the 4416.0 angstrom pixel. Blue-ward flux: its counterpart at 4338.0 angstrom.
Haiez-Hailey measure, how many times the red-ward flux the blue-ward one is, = 1.0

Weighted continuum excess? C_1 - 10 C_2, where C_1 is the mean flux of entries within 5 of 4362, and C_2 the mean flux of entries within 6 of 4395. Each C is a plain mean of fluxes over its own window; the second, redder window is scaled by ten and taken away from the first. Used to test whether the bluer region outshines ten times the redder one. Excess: -55.9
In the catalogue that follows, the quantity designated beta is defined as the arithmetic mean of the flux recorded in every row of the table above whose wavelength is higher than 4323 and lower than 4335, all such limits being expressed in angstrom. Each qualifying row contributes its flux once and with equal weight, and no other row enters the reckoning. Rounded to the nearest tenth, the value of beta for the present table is 5.5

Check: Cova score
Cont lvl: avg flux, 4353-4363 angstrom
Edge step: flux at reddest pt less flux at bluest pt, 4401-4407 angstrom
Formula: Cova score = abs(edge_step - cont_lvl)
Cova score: 7.7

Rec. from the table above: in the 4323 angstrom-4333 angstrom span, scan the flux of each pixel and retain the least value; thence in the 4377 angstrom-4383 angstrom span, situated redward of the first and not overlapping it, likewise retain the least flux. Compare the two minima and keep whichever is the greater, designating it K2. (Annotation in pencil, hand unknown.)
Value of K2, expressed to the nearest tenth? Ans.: 5.4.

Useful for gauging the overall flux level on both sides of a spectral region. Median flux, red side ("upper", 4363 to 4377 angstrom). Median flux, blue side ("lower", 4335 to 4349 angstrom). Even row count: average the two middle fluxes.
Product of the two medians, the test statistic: 38.4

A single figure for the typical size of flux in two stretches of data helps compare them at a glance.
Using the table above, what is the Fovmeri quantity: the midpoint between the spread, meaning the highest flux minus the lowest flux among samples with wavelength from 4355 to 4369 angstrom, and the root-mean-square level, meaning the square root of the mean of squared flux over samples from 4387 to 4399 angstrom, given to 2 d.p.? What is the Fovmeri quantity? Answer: 3.32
